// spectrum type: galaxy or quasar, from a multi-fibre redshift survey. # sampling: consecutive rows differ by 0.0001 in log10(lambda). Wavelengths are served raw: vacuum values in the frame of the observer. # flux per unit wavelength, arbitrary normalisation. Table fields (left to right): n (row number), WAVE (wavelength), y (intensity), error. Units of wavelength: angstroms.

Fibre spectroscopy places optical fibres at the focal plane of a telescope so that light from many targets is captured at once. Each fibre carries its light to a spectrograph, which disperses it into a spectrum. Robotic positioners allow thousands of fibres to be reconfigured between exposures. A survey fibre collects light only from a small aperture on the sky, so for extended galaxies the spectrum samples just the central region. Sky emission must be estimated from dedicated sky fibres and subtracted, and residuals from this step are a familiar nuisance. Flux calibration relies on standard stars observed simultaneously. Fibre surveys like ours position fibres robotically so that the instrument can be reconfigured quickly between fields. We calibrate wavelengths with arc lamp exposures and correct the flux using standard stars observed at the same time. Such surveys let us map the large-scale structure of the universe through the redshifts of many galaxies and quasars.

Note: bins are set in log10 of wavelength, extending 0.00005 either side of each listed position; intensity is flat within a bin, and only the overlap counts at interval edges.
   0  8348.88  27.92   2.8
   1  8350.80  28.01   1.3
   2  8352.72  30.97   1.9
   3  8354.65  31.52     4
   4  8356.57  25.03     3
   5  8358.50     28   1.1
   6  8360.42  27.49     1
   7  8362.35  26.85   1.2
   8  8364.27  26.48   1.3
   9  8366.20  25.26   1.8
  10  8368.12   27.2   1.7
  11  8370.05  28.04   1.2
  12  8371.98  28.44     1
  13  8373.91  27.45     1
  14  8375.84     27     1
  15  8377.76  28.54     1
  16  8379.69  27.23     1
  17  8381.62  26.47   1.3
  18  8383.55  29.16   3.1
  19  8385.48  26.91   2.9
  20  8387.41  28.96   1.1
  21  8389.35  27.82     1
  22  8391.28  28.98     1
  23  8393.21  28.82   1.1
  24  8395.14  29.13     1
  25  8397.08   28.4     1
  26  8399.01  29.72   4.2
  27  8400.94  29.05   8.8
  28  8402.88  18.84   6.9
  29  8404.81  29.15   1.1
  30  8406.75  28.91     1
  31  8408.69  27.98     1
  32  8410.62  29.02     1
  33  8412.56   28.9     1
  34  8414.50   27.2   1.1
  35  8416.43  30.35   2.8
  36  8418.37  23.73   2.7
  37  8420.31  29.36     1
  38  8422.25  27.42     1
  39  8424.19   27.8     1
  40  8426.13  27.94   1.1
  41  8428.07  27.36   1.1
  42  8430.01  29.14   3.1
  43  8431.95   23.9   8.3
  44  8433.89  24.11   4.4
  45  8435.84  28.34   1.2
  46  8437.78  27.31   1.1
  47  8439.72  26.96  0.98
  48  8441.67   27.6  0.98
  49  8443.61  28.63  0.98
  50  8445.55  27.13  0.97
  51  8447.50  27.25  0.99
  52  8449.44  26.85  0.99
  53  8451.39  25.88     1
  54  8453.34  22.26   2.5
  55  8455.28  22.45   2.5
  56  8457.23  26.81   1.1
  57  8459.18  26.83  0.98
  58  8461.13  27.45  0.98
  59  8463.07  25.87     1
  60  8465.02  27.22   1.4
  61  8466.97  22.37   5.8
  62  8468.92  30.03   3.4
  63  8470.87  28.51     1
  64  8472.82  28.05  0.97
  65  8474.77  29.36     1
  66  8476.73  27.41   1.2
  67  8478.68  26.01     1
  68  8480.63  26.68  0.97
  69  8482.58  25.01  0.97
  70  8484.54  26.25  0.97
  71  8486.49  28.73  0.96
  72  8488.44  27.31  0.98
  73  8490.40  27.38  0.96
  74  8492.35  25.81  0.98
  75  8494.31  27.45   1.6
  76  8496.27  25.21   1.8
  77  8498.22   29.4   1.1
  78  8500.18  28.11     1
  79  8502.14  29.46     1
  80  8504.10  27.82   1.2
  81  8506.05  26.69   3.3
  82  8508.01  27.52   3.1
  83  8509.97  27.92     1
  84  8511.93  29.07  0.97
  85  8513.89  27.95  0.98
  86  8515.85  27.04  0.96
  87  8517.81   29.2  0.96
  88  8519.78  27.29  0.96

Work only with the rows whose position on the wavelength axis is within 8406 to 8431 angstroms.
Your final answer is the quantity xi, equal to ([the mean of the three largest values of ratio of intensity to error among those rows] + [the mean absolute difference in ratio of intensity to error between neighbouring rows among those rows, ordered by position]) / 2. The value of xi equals 17.2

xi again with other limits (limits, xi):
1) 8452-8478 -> 17.6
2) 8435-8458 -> 16.1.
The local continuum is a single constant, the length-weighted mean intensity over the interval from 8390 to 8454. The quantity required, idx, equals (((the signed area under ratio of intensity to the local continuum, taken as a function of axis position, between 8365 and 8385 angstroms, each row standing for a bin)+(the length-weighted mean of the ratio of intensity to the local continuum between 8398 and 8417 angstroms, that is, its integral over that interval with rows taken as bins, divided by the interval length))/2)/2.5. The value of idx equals 4.21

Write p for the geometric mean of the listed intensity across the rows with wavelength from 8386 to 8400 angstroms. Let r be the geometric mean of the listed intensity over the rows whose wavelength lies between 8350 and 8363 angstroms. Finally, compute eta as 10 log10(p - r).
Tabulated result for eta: -1.9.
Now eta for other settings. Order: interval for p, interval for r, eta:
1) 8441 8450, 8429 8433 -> 0.4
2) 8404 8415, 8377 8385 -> -1.6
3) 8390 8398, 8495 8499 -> 2.1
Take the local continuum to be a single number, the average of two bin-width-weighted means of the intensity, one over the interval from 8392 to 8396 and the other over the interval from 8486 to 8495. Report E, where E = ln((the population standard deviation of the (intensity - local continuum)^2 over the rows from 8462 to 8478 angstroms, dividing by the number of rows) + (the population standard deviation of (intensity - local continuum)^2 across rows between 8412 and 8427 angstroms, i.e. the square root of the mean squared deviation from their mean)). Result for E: 2.8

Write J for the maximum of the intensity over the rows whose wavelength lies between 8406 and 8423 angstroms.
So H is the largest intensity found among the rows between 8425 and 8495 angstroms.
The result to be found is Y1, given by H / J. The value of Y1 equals 0.989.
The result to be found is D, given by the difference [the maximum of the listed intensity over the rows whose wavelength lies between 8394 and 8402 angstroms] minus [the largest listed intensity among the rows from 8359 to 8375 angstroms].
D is 1.3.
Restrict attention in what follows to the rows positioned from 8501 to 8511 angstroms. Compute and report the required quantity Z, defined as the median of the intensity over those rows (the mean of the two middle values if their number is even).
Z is 27.8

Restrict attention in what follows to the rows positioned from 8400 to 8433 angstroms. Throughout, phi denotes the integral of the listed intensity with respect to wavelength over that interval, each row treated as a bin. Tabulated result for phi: 904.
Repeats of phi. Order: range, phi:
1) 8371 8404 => 914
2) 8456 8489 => 892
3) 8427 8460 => 871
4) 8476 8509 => 897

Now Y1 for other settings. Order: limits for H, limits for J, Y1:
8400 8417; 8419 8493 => 1.011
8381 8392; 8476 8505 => 0.990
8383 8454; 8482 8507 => 1.030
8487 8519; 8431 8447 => 1.029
